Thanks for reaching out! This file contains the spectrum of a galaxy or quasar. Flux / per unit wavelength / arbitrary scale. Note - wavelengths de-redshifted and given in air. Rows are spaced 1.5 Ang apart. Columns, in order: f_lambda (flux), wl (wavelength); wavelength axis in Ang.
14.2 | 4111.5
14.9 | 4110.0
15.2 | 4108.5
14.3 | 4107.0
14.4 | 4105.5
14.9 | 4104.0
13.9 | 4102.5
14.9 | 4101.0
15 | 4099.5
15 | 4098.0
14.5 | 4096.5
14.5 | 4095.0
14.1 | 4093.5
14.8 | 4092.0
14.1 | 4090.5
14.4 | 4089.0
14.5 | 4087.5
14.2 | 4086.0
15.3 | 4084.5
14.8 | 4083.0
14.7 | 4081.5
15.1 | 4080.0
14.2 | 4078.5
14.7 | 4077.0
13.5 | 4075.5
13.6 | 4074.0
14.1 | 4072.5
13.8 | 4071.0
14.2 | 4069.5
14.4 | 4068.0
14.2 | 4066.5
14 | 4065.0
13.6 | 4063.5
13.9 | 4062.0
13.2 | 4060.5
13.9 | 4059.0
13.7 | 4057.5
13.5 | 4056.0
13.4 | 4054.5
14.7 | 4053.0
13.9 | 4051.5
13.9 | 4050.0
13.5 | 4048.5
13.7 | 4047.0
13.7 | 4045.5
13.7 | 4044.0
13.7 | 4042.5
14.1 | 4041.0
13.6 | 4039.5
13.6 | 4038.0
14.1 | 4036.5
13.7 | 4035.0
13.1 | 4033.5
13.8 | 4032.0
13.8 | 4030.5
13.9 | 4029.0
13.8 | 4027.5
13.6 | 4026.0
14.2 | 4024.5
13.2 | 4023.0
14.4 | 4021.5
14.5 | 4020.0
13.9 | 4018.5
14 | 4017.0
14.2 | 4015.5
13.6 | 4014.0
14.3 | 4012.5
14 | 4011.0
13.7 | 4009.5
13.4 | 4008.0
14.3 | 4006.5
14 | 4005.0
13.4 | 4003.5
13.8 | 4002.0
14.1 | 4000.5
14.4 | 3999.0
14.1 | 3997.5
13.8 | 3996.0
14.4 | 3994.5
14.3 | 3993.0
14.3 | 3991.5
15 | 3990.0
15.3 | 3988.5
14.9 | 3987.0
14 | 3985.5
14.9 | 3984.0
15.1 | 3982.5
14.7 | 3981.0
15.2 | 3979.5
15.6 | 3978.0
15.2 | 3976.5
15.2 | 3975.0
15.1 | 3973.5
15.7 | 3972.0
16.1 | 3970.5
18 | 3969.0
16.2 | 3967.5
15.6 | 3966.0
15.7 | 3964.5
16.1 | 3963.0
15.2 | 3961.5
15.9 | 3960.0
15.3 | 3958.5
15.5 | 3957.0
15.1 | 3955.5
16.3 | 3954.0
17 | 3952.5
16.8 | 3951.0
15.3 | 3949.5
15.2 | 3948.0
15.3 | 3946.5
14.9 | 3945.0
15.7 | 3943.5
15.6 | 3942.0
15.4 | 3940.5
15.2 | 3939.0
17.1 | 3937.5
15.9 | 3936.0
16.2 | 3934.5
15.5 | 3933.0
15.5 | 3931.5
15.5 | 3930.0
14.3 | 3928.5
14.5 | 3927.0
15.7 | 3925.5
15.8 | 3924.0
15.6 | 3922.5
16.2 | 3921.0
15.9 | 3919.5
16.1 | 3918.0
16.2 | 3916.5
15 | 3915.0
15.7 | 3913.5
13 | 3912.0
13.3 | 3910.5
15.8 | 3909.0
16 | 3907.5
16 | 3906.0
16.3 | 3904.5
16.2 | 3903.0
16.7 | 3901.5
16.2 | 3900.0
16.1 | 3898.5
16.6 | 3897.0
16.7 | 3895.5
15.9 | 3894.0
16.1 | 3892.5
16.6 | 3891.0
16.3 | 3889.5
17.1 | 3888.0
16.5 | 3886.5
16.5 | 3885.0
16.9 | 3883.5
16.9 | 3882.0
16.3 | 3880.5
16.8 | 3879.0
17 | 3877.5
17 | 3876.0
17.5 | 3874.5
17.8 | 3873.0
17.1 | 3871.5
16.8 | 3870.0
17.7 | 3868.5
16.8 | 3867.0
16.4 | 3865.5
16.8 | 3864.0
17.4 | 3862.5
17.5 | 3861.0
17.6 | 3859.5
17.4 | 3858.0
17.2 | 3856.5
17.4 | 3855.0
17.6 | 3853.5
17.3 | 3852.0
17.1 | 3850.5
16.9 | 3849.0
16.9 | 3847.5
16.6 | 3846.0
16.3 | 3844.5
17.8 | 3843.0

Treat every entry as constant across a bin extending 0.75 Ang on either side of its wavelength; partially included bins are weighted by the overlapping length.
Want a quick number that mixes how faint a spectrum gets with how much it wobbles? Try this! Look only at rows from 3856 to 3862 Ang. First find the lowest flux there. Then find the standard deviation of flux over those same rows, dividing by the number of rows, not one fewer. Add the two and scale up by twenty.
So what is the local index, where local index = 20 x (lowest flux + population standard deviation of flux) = 347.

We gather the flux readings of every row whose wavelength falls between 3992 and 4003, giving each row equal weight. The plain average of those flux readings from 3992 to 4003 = 14.1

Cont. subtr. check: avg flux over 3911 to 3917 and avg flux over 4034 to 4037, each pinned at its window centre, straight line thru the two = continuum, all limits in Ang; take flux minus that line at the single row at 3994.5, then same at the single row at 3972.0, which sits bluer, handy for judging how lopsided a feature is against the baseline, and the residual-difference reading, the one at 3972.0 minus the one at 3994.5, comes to 1.1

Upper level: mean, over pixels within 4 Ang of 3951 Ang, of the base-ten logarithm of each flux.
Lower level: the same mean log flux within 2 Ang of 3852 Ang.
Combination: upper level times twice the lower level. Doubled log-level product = 2.99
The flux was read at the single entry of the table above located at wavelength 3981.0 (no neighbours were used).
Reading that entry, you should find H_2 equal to 14.7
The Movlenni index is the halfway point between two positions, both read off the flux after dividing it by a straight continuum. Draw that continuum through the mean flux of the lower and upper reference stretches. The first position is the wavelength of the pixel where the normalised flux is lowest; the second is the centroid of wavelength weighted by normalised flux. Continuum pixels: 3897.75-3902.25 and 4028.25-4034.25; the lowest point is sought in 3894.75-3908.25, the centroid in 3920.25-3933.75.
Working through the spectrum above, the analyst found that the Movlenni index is 3912.7 Ang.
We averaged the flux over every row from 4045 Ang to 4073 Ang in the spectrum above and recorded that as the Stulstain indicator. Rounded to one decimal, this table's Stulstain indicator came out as 13.9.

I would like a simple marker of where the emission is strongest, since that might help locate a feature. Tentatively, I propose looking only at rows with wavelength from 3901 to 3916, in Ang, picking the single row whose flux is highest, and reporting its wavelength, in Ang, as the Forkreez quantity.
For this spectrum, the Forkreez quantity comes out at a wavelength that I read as 3901.5 Ang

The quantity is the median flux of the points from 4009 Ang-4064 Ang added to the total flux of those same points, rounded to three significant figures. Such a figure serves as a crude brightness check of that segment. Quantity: 525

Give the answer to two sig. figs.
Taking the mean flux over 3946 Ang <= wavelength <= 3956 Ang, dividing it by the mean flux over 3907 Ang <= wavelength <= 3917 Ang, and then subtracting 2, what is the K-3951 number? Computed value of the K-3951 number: -0.94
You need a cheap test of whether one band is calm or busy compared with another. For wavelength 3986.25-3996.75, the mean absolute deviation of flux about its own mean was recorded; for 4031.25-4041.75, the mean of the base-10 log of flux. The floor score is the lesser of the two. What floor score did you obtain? 0.4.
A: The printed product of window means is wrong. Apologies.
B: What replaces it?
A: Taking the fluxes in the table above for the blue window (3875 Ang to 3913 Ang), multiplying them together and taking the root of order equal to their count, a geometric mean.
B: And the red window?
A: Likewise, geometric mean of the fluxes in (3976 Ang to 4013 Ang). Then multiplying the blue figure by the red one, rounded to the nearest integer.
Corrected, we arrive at 233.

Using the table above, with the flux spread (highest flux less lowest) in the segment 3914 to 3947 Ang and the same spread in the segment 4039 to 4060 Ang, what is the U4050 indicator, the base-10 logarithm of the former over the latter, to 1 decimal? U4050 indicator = 0.3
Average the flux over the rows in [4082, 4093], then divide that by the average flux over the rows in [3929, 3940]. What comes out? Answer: 0.92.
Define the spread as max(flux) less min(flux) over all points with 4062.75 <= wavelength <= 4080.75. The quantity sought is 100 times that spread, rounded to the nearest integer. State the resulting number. 160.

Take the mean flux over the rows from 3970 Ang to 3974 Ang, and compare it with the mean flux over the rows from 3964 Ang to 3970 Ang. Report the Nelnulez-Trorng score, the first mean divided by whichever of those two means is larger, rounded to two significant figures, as 0.95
